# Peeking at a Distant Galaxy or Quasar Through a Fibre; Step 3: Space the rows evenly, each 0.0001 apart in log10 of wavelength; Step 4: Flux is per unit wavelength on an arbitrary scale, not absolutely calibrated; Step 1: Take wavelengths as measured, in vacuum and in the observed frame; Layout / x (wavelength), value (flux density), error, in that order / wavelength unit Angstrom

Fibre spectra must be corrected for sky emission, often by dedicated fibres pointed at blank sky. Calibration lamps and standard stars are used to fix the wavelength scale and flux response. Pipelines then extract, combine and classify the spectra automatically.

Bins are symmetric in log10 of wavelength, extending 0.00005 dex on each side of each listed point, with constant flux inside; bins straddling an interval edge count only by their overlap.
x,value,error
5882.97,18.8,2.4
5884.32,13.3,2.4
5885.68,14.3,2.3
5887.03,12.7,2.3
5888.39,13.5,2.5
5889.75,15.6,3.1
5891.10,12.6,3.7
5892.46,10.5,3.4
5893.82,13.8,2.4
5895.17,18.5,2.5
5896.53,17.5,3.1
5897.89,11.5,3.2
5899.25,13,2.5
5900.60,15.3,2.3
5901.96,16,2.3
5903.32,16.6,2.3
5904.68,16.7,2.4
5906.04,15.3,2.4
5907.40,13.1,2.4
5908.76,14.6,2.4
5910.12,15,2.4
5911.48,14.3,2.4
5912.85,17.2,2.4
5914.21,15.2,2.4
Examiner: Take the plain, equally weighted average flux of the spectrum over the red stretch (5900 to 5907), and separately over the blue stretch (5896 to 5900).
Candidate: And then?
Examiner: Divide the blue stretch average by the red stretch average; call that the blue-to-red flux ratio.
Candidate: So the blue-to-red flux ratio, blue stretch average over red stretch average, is 0.88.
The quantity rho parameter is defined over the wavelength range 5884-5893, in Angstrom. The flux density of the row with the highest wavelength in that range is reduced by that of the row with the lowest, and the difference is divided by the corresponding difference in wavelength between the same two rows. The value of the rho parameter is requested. -0.34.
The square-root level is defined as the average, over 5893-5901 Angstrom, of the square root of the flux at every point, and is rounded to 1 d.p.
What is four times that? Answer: 15.4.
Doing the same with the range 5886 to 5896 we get 14.9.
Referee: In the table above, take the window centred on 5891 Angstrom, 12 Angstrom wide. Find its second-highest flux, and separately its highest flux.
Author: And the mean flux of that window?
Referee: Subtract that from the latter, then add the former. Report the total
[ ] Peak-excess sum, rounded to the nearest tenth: 21.7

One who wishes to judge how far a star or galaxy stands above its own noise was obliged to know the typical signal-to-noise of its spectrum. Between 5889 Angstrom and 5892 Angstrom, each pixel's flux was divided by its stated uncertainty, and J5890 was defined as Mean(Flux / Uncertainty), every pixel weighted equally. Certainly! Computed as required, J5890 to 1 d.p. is 4.2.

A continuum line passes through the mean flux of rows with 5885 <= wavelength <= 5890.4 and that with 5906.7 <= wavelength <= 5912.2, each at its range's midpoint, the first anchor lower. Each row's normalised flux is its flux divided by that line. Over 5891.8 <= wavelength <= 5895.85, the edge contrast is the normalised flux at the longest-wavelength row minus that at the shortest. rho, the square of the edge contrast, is 0.32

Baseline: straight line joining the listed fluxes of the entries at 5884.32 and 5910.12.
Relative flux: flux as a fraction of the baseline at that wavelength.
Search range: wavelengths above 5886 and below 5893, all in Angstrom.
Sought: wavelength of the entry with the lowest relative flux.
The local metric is 5892.46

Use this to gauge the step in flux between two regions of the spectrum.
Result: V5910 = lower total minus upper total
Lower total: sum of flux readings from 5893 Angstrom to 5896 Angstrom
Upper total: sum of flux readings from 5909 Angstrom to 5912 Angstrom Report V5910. 3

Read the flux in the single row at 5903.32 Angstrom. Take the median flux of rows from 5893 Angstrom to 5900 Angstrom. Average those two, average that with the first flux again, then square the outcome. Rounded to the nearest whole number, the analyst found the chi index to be 253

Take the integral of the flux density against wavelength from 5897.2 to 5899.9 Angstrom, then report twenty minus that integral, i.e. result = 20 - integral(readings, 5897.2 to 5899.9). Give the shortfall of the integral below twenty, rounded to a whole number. -13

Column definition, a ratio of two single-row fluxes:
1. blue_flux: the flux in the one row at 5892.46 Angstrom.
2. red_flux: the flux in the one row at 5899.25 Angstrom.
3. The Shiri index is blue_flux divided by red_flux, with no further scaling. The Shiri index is 0.81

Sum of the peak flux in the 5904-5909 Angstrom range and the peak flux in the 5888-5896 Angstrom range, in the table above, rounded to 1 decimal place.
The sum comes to 35.2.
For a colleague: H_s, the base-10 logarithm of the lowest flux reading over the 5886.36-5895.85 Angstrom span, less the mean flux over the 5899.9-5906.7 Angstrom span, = -15.0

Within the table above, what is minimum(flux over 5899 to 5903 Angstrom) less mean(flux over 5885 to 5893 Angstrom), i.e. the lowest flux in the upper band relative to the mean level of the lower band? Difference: -0.2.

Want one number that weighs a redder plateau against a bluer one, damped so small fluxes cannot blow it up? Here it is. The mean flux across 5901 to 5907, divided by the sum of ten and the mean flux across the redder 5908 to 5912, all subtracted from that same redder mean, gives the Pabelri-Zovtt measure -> 14.0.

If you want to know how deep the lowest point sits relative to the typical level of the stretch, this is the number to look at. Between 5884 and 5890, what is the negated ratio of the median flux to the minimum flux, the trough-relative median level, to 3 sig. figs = -1.06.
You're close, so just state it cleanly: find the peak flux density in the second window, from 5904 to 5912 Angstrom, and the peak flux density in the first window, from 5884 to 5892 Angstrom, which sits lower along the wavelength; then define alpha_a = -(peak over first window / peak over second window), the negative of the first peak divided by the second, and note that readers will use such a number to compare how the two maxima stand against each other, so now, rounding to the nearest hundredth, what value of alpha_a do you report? -0.93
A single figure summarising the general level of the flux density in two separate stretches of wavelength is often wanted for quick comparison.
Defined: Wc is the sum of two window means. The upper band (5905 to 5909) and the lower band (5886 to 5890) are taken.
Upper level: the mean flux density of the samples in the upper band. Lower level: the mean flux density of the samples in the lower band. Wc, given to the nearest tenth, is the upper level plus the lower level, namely 28.3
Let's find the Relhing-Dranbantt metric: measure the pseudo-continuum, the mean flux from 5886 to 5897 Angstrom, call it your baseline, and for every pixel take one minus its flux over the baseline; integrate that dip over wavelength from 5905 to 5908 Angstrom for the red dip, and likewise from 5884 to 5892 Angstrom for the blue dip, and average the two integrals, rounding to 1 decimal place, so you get 0.2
